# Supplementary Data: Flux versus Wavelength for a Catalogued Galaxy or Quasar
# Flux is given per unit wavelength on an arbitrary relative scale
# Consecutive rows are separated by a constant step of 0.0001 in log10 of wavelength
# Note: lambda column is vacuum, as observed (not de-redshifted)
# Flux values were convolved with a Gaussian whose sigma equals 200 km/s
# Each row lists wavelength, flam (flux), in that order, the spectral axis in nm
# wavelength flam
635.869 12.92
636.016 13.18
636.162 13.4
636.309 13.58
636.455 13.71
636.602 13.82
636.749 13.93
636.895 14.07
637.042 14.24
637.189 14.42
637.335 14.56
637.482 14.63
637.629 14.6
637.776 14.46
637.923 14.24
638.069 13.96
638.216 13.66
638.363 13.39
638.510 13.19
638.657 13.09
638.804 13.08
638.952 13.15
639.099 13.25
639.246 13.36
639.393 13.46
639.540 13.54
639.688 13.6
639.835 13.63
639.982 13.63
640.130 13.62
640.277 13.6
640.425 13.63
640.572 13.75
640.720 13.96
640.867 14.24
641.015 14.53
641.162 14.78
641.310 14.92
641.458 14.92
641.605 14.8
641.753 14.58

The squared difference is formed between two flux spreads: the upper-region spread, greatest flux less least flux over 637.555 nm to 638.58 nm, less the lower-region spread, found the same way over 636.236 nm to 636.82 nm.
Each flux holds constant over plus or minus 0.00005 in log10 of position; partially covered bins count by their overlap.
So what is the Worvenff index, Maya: 1.1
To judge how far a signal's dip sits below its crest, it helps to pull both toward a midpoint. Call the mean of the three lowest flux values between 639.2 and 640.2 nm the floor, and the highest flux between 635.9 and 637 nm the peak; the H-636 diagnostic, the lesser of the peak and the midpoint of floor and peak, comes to 13.8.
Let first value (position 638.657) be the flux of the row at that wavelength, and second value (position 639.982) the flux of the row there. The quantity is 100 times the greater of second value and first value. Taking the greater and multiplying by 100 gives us 1363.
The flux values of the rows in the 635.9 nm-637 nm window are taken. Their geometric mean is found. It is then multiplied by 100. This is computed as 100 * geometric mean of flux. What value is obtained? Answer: 1367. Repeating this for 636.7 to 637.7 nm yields 1435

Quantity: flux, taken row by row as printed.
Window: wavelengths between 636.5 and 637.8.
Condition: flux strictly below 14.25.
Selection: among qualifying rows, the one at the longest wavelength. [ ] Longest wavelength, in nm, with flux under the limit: 637.042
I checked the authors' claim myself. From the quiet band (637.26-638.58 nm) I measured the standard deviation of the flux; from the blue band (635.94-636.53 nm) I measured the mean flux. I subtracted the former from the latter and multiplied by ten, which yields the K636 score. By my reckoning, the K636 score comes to 129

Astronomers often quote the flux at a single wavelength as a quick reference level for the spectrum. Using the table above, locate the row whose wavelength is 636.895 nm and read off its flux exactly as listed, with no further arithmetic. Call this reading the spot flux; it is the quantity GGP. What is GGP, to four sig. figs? 14.07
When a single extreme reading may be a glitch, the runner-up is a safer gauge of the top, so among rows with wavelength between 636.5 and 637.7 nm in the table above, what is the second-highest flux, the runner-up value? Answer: 14.6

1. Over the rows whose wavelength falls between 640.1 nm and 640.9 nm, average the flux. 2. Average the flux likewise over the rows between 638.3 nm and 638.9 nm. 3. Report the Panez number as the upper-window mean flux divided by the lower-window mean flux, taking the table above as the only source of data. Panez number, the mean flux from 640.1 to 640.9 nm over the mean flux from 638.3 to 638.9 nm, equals 1.05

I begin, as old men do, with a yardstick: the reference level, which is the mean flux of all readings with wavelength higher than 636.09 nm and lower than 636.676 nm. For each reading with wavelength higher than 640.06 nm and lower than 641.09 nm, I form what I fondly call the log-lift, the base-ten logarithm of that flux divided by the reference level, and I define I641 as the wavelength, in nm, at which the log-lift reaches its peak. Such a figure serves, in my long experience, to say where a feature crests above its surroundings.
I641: 641.015 nm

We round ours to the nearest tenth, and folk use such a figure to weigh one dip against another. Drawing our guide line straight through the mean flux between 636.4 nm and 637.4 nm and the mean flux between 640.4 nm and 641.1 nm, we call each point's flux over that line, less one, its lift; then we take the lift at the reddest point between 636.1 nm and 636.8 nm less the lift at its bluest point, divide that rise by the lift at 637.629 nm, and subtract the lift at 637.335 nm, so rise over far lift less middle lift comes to 1.0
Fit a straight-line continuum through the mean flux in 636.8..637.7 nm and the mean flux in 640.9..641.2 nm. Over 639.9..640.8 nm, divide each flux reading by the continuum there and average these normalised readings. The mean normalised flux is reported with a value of 0.94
